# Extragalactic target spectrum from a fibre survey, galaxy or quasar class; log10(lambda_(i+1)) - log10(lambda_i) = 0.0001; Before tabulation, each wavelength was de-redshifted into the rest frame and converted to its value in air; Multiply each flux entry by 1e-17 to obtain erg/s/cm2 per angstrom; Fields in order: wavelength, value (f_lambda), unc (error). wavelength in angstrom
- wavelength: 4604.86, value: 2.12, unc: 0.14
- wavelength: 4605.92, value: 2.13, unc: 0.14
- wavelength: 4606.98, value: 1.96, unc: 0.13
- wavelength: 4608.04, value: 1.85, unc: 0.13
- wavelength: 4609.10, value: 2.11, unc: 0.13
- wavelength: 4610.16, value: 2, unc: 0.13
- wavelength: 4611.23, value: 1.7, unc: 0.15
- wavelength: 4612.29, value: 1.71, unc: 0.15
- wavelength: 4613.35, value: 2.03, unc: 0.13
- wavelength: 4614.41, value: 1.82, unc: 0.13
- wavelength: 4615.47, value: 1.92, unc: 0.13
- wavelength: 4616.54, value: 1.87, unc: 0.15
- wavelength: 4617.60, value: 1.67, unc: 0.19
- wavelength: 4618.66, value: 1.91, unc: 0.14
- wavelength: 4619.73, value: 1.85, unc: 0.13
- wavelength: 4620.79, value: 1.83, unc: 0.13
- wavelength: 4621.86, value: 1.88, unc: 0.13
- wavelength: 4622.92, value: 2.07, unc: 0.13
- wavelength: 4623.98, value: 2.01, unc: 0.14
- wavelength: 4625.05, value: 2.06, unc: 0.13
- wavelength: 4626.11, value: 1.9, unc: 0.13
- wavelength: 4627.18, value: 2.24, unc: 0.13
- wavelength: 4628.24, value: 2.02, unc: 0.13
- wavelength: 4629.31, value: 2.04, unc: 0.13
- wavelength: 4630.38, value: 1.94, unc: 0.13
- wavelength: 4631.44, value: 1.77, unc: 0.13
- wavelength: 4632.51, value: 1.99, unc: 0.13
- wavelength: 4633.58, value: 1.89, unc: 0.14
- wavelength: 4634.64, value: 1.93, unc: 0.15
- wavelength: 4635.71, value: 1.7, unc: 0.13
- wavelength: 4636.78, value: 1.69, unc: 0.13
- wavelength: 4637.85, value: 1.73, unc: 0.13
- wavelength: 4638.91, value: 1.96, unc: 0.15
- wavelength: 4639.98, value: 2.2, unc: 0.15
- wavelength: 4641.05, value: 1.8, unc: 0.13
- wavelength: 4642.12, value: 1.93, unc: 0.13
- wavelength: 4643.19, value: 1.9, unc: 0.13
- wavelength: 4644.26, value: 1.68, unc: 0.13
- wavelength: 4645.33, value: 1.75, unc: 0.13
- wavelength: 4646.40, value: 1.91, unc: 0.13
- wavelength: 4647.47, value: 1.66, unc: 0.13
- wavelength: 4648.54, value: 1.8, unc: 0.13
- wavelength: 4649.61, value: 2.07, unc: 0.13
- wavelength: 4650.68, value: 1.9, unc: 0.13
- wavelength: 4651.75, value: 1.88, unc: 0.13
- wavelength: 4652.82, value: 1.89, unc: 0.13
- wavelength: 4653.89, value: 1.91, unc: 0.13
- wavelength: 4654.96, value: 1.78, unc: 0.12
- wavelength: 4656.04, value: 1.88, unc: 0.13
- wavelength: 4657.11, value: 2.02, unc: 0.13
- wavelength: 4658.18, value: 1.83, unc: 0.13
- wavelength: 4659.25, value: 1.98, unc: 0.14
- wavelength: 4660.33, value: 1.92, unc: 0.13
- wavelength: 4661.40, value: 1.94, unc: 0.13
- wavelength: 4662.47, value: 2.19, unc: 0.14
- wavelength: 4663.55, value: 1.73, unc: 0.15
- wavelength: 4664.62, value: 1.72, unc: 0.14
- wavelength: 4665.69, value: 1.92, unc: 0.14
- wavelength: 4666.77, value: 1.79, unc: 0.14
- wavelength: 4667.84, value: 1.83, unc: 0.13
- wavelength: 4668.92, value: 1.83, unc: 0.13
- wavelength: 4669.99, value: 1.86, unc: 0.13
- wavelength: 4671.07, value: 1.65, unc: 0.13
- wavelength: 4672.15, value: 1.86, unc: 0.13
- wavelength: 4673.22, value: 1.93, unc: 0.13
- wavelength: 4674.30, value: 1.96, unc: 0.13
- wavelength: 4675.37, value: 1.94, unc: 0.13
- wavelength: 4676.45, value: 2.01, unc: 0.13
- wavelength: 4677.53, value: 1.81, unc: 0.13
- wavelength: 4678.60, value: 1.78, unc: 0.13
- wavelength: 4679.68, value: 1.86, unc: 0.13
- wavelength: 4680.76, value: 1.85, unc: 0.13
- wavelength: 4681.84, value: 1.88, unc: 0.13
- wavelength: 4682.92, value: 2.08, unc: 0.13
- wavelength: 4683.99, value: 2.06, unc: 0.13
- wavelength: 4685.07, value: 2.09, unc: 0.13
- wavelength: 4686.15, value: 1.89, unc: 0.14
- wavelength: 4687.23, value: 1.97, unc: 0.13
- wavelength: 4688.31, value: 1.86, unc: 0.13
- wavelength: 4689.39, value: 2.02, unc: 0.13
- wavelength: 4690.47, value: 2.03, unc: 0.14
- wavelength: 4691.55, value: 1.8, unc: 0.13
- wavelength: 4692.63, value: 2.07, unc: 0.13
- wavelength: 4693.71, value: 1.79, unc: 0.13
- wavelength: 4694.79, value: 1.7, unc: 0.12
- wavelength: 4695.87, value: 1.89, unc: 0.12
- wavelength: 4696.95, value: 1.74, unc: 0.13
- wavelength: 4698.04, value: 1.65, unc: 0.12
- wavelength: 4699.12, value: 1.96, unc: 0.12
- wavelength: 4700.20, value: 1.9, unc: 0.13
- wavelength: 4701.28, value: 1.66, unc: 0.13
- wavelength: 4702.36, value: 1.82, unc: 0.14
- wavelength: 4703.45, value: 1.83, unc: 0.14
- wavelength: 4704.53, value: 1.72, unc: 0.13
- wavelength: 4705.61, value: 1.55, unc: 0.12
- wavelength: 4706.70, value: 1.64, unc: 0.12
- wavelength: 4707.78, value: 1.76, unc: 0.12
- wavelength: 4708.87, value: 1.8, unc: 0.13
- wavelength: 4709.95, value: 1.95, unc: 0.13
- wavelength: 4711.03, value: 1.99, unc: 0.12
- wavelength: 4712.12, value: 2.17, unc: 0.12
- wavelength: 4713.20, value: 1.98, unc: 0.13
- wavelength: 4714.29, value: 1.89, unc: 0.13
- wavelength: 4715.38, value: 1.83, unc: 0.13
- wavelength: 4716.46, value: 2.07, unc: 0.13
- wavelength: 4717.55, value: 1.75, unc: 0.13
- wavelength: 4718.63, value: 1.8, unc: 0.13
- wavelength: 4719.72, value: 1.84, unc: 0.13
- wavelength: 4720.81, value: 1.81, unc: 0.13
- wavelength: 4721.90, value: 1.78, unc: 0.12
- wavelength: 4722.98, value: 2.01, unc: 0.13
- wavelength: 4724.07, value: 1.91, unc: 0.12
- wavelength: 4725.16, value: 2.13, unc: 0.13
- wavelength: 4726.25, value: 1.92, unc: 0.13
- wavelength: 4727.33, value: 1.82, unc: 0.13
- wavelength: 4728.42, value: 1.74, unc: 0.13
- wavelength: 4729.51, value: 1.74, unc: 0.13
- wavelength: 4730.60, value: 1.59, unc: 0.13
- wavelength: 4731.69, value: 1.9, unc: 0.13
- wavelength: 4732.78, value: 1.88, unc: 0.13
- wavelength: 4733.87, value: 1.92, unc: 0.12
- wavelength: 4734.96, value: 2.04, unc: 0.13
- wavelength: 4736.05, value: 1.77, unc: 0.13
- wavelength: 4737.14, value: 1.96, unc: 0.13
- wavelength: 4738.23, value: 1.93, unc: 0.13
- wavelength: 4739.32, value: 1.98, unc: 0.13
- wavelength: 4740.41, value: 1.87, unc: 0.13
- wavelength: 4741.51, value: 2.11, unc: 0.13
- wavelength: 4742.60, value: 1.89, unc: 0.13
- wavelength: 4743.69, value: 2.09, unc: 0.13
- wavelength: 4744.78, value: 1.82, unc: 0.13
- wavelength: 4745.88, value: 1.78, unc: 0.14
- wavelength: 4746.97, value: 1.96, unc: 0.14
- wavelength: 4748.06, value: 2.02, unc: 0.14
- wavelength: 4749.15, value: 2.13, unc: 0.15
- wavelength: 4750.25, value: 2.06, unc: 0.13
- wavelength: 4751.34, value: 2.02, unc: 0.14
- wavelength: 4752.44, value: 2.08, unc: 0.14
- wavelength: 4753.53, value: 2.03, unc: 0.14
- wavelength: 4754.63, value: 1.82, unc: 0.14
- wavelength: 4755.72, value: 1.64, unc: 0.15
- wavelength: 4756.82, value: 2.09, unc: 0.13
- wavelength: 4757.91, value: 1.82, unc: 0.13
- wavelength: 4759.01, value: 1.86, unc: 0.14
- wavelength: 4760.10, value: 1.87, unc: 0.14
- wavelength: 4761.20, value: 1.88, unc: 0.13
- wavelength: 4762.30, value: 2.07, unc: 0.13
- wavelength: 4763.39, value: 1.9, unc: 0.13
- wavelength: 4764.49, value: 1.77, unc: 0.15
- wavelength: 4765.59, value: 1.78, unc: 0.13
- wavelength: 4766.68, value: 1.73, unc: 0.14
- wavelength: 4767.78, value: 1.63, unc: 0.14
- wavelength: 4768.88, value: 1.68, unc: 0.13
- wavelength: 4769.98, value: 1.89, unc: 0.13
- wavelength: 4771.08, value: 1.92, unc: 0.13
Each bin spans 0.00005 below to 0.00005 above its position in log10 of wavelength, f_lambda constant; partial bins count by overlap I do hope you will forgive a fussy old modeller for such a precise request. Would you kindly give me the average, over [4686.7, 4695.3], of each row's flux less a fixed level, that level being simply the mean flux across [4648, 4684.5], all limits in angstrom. 0.013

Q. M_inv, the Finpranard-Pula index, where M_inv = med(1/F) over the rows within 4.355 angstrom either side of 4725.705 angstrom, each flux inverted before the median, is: 0.54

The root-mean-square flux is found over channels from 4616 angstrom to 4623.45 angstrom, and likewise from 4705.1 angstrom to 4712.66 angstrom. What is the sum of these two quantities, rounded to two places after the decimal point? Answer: 3.72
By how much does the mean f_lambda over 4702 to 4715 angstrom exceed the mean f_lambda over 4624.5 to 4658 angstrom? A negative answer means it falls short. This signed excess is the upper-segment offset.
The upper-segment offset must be -0.056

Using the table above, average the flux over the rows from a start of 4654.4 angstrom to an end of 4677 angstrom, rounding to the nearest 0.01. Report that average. 1.88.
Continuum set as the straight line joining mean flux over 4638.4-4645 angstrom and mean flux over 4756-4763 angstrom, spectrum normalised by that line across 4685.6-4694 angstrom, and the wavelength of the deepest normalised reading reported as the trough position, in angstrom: 4693.71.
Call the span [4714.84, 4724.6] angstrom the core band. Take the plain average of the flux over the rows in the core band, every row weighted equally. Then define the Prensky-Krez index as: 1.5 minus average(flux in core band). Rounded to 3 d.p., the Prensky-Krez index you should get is -0.367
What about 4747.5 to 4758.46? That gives -0.471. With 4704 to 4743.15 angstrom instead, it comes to -0.373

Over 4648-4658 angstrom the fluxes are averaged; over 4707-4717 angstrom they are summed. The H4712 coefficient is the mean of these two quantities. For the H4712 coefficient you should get 9.67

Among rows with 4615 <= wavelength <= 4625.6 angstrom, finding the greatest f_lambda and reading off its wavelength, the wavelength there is 4622.92 angstrom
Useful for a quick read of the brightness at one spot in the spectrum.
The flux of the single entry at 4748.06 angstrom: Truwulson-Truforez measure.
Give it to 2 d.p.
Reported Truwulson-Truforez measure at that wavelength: 2.02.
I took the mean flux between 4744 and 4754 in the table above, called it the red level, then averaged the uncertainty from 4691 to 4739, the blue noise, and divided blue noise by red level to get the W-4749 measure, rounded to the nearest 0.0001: 0.0642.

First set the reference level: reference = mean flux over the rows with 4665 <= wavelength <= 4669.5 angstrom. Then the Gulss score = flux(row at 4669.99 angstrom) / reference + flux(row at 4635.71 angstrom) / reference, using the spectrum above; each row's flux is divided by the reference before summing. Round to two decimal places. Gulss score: 1.93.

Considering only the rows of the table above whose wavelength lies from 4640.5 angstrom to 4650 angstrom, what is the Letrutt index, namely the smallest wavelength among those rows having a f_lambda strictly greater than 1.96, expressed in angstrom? 4649.61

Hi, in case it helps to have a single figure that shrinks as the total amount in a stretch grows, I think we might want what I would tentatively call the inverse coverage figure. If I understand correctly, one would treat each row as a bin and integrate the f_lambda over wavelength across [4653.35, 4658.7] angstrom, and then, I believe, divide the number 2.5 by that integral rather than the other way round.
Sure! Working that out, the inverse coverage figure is 0.25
